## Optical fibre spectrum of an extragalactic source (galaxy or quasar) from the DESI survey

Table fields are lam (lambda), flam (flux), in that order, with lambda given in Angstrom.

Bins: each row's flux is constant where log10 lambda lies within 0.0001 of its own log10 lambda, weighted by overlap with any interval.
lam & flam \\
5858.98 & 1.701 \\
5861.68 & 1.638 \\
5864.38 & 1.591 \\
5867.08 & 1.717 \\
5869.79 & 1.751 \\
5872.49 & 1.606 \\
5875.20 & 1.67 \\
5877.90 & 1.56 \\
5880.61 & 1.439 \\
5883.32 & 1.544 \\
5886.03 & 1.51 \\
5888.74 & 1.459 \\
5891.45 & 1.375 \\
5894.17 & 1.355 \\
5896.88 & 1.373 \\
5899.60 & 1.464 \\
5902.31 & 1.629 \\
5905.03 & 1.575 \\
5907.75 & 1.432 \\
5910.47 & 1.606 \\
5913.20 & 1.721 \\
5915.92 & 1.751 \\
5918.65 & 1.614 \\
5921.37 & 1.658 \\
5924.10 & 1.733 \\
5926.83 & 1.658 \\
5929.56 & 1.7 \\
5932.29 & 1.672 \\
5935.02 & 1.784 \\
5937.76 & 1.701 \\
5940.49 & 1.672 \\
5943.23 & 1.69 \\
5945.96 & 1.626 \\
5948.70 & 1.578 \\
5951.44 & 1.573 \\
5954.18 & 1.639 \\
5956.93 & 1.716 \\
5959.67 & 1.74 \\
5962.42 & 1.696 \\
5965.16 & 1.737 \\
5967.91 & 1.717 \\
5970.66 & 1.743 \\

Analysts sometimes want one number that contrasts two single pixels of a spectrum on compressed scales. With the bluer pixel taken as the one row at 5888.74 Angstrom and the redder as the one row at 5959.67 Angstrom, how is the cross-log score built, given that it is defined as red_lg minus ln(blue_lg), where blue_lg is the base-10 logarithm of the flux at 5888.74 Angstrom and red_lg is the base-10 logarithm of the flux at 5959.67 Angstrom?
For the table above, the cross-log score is 2.0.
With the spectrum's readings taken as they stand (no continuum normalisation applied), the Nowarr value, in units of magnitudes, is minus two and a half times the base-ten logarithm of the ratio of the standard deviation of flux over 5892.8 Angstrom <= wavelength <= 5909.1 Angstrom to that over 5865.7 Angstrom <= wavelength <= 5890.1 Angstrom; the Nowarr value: 0.0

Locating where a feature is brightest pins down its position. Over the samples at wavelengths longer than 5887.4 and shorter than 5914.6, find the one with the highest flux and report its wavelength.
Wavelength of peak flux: 5913.20 Angstrom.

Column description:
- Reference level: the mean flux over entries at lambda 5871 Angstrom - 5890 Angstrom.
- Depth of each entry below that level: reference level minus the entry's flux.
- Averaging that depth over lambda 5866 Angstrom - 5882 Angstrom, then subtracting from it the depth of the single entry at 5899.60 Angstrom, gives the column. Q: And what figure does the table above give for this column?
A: -0.16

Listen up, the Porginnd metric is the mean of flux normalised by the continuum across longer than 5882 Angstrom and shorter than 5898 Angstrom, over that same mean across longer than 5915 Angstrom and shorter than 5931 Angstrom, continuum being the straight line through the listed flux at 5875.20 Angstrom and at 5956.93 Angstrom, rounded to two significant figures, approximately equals 0.86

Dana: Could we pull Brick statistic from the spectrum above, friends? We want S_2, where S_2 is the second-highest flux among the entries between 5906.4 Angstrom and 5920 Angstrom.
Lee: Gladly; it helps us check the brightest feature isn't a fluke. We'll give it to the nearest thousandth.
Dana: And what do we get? 1.721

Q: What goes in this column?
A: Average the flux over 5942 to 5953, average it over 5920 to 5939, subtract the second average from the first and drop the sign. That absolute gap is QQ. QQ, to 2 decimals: 0.08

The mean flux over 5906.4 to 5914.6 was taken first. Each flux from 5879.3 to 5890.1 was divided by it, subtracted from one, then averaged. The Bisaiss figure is 0.062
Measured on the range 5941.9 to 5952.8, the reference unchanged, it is -0.019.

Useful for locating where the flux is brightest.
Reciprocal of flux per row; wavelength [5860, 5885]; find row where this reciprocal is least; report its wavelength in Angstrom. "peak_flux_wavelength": 5869.79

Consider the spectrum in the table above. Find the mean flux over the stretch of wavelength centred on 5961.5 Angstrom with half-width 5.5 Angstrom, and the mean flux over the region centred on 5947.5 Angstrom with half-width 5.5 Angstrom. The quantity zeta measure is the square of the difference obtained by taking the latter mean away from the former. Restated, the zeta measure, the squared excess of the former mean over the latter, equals 0.011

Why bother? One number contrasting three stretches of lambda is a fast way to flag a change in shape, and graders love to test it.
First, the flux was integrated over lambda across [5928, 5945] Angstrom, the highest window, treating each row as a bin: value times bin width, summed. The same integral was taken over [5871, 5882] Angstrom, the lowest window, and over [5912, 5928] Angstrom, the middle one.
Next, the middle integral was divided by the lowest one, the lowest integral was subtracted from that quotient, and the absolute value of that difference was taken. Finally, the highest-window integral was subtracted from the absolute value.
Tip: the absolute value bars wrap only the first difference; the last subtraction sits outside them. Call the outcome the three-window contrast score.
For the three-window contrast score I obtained -13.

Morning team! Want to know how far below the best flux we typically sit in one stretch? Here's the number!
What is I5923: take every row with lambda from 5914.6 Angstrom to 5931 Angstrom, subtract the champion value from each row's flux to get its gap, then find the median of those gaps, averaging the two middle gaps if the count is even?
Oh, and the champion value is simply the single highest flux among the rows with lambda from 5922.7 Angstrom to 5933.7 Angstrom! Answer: -0.054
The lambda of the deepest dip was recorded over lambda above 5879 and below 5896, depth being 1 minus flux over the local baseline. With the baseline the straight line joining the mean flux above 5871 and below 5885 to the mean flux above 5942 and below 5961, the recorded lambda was 5894.17 Angstrom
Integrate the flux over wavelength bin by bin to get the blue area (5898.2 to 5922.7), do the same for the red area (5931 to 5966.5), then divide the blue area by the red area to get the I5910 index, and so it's 0.66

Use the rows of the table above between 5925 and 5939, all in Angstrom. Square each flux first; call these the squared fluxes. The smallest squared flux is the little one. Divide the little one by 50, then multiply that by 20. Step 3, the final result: 1.10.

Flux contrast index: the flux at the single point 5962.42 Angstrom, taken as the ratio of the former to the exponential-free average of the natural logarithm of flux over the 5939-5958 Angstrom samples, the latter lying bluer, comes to 3.4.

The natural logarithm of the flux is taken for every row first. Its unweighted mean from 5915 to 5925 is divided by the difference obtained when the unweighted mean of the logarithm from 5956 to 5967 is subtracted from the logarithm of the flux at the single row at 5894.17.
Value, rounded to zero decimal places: -2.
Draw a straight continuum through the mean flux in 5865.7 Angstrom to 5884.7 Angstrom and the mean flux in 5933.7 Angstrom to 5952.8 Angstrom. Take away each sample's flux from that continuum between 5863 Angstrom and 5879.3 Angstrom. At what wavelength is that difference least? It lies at 5869.79 Angstrom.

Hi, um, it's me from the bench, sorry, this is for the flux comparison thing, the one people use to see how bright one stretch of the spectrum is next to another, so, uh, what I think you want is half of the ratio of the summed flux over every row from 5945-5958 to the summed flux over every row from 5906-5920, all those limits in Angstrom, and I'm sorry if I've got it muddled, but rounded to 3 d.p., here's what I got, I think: 0.500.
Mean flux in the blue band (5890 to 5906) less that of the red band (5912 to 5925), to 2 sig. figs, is -0.23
